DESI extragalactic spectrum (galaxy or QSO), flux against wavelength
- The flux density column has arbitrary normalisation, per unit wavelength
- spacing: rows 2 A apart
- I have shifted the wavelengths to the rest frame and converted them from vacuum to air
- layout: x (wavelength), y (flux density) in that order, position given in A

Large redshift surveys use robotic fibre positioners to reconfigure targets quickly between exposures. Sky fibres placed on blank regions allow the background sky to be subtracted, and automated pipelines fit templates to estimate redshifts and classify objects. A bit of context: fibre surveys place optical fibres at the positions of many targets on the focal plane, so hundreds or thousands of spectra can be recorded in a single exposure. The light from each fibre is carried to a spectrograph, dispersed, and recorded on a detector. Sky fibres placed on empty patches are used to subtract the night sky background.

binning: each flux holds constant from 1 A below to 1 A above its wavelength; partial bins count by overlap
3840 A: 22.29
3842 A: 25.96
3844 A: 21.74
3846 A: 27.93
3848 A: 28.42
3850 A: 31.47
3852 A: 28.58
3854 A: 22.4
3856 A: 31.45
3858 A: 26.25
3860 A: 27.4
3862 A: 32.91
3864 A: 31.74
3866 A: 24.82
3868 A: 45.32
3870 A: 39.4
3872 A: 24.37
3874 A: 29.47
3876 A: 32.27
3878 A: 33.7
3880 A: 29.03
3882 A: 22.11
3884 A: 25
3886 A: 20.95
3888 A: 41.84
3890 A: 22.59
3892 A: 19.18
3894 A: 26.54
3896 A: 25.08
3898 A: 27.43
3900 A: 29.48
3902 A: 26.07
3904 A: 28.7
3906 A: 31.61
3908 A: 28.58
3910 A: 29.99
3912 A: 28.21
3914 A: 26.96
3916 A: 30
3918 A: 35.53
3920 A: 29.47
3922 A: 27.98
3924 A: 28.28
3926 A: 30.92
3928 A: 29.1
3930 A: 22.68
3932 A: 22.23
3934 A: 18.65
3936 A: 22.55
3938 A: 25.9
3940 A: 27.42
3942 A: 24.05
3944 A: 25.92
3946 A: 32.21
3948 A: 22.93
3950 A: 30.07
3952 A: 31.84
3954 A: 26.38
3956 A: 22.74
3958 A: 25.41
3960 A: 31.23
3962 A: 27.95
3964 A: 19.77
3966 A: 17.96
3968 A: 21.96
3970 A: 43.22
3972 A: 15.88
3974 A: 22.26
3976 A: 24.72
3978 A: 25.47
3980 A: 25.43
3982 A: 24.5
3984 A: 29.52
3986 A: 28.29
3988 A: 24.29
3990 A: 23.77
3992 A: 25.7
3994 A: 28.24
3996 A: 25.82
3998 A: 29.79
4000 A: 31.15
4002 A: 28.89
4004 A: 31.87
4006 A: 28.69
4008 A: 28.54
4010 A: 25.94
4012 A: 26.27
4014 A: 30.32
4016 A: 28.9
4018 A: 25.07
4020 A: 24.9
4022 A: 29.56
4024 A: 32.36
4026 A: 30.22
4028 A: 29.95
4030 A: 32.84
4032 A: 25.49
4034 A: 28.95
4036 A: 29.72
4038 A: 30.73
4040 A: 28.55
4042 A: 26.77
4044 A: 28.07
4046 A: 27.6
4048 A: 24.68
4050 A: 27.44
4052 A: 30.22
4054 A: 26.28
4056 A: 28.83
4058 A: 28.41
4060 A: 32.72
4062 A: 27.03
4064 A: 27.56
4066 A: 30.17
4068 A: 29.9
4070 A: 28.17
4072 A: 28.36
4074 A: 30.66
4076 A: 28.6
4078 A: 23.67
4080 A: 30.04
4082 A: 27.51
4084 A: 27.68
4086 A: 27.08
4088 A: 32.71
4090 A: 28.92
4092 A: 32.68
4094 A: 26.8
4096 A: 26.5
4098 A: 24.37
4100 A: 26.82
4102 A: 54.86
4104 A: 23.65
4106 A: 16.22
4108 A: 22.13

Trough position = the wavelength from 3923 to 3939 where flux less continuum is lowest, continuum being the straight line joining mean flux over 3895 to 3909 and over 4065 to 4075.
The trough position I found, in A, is 3934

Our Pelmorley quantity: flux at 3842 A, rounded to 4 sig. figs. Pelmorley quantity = 25.96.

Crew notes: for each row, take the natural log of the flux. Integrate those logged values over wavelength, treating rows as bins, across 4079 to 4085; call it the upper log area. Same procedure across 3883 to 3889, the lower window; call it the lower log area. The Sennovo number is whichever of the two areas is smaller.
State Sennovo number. 20.0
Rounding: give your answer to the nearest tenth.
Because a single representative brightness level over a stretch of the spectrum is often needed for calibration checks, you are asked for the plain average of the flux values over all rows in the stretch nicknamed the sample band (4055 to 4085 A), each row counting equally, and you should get 28.6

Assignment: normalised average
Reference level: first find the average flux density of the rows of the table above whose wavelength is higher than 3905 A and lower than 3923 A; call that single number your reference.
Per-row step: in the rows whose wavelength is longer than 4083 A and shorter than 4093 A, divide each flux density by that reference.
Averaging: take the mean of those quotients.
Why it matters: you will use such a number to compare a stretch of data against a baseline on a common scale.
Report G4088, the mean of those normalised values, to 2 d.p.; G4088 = 1.00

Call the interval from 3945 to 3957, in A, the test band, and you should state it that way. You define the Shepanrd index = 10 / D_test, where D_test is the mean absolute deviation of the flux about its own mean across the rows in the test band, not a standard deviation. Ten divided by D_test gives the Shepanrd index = 2.7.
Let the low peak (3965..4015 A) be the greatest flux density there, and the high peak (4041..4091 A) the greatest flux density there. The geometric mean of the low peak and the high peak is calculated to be 37.6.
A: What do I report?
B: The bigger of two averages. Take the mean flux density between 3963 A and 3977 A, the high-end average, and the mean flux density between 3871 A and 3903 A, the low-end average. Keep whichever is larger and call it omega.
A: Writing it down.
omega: 27.2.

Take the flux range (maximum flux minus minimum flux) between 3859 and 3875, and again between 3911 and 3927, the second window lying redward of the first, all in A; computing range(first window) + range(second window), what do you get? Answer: 29.5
